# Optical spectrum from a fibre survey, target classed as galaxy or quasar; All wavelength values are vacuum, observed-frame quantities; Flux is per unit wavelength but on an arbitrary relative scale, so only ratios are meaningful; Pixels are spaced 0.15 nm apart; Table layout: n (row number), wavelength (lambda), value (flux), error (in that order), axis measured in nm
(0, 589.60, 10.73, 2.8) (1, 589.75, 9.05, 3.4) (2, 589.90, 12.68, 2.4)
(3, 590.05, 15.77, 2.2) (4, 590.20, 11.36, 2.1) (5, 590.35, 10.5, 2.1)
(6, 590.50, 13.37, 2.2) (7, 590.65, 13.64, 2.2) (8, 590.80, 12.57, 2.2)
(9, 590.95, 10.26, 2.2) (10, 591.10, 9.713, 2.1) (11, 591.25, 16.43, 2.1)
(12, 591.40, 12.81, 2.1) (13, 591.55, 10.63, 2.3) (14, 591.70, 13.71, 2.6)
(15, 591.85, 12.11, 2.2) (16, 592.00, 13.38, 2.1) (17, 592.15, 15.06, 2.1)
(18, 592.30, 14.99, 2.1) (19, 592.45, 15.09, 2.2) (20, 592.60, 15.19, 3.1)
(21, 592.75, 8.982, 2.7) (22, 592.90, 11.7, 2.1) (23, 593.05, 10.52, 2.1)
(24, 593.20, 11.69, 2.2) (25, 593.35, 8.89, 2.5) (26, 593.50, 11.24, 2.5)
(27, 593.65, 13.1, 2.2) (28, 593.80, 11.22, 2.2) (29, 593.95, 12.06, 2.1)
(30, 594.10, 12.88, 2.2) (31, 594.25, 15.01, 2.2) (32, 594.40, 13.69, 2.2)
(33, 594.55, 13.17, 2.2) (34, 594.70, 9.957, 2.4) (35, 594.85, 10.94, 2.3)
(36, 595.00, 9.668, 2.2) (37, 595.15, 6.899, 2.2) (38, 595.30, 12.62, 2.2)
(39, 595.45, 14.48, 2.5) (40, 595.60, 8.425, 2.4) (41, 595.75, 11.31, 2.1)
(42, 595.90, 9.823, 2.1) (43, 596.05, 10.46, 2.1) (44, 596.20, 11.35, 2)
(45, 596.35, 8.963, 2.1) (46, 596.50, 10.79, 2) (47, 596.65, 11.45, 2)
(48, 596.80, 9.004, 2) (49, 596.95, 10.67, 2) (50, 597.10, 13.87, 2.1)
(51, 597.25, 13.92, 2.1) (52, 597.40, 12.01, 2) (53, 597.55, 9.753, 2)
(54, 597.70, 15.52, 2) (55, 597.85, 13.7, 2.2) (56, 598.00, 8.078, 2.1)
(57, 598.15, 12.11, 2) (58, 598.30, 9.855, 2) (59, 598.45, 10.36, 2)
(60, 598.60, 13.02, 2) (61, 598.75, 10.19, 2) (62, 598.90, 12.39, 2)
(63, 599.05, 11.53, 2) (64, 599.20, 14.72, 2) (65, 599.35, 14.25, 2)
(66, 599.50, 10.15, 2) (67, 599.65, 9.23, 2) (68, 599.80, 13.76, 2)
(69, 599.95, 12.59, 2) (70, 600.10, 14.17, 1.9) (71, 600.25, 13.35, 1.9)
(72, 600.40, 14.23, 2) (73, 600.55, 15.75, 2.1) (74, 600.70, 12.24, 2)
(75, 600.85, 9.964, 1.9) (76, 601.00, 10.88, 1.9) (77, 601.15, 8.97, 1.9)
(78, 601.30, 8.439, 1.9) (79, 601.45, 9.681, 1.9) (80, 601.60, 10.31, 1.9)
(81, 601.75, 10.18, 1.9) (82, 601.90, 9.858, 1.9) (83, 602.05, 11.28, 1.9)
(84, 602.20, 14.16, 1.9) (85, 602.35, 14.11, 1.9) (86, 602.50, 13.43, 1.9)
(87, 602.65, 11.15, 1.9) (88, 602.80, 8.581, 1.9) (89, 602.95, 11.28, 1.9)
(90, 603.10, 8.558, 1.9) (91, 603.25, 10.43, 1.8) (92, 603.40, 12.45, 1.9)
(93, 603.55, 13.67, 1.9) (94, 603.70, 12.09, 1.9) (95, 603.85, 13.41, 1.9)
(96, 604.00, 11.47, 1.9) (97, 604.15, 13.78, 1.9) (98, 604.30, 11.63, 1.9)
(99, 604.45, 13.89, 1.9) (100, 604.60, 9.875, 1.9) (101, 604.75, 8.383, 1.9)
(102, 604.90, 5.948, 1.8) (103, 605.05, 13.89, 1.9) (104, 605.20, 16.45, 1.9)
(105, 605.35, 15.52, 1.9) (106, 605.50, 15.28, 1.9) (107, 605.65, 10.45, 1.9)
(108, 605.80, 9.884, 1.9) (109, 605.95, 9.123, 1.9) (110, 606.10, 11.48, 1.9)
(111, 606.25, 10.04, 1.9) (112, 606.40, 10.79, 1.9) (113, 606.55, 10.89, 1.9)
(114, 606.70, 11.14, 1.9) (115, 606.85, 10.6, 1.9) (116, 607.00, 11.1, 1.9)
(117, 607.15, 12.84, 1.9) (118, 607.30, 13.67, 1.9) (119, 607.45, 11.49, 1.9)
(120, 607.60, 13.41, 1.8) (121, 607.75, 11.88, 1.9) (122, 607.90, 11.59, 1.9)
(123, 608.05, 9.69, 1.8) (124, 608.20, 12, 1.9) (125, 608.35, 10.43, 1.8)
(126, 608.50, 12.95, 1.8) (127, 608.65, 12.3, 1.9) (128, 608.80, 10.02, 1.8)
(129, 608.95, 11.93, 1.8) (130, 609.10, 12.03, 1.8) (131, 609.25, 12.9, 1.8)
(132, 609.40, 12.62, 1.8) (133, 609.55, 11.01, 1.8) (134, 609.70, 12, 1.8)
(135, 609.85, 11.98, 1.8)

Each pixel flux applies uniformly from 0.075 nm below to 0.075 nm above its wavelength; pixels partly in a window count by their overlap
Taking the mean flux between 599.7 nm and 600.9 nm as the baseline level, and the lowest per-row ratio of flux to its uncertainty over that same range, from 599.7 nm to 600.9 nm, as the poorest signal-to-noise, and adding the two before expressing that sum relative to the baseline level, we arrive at 1.40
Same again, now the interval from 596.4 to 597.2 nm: 1.40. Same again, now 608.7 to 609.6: 1.47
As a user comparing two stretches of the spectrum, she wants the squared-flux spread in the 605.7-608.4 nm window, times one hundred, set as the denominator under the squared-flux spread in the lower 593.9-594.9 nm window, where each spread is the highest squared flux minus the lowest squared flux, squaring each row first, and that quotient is 0.012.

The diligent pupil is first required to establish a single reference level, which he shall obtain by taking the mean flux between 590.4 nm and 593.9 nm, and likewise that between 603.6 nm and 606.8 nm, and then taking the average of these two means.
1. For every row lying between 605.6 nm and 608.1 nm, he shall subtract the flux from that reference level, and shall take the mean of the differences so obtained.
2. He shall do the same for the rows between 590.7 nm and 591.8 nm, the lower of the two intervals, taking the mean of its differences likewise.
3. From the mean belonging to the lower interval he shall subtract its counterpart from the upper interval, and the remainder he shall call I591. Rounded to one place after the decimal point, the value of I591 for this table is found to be -1.1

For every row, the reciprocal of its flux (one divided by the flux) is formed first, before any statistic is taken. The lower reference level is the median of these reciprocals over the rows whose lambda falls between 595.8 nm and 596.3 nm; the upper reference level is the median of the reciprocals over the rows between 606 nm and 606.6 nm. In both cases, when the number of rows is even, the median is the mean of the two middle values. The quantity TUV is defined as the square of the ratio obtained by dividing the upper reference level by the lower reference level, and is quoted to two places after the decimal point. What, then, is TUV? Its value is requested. 0.93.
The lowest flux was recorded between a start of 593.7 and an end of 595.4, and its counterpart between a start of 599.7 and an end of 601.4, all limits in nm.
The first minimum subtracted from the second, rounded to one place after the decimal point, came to 1.5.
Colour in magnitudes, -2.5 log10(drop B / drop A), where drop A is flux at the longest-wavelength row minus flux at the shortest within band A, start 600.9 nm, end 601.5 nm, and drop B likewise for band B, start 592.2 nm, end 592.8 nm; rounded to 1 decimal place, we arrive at -1.7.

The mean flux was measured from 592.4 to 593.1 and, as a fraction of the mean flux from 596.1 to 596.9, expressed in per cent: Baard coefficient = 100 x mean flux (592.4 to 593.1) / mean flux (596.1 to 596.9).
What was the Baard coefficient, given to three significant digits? 119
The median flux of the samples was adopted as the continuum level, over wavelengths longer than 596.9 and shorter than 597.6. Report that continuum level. 12.0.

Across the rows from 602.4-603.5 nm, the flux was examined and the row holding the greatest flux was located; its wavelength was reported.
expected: 602.50 nm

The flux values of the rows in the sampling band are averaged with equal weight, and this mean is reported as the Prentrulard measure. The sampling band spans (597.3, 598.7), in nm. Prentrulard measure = 11.6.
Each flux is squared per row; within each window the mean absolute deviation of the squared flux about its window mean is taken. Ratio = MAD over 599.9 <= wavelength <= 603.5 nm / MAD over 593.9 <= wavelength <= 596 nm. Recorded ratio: 0.97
